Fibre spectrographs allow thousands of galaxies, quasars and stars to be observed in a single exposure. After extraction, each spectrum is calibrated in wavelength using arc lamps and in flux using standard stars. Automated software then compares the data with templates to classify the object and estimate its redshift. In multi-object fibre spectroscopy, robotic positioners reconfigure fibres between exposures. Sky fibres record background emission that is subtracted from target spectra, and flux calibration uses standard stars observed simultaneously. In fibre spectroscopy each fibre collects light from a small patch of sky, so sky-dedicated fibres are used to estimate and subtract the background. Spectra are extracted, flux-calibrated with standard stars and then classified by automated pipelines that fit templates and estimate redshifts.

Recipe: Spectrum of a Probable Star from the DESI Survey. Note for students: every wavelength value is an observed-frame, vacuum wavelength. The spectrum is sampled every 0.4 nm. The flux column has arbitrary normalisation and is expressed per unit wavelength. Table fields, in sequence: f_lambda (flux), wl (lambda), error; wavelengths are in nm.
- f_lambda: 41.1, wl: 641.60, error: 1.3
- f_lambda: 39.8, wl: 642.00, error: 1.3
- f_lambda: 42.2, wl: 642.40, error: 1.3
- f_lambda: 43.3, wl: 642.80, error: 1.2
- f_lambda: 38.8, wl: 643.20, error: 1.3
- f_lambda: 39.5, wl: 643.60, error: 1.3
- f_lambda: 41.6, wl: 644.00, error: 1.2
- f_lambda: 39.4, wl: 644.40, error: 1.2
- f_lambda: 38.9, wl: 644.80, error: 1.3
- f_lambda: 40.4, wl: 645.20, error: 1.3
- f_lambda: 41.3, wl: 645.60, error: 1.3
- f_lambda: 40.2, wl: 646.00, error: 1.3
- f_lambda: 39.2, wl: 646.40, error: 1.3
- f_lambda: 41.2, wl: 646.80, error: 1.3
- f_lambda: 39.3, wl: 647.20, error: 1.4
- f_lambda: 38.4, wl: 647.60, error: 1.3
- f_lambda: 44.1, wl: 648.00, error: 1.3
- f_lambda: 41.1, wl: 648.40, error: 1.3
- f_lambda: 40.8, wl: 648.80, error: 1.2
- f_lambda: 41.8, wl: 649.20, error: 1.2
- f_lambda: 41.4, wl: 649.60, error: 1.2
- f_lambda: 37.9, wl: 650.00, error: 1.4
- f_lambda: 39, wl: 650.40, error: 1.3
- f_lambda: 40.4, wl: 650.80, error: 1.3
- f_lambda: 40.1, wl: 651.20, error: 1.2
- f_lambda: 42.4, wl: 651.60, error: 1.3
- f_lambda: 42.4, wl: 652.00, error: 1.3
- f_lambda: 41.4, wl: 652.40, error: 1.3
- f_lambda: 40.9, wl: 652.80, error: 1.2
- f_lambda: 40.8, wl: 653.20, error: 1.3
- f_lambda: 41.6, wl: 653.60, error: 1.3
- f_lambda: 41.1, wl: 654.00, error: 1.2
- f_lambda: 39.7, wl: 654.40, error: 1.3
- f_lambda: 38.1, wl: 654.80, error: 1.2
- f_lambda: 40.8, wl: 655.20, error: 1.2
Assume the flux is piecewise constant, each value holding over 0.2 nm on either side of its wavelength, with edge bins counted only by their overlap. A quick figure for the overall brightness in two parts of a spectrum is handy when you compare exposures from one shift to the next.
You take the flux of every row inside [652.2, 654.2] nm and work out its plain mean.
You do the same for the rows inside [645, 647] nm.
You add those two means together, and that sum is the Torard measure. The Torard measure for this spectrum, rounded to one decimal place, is 81.6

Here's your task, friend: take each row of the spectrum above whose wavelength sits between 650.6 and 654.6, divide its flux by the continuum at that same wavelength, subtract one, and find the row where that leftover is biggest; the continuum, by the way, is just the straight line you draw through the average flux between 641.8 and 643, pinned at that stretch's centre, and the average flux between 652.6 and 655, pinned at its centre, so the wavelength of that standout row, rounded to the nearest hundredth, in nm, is 652.00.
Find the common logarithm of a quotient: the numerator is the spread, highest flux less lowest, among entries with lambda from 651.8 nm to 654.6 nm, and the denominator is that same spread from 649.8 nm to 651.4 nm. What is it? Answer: 0.0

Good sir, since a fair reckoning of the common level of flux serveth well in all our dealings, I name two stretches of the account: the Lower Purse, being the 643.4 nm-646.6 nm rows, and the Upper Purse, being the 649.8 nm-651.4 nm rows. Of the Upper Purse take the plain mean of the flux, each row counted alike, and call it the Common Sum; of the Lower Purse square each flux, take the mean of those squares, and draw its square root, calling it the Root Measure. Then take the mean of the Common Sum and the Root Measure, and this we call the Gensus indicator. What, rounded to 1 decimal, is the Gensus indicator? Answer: 39.7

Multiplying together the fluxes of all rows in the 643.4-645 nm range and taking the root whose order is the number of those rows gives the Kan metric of 39.8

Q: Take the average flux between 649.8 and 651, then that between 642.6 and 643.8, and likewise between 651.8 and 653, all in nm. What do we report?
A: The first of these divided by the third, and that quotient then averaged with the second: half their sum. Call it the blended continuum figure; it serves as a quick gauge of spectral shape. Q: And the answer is 20.7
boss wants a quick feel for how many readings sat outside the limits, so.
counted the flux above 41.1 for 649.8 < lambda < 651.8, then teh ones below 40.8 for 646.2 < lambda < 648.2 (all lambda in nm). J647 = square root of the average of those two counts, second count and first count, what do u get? 1.4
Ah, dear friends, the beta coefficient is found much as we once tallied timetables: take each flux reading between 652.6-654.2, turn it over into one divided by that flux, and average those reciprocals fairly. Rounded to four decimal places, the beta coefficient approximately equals 0.0243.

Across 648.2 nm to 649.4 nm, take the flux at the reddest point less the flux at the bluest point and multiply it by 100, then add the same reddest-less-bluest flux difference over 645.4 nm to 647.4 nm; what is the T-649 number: 68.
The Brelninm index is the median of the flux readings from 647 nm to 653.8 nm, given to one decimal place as 40.9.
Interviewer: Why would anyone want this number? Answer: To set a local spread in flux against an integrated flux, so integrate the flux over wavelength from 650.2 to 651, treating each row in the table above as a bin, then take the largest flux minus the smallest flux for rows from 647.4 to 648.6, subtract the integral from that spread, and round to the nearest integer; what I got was -26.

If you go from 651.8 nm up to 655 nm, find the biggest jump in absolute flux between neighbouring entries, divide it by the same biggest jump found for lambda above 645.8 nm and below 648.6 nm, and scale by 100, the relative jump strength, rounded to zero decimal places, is 28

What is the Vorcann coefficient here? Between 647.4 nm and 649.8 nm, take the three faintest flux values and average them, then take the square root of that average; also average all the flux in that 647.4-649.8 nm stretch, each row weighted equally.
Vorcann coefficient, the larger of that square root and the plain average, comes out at 41.3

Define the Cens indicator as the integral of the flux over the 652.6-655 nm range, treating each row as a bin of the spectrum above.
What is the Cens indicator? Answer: 97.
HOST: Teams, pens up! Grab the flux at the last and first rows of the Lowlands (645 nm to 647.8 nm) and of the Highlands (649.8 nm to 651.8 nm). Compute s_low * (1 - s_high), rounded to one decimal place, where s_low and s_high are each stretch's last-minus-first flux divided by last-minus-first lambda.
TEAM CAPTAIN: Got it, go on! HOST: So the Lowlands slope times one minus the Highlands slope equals 1.5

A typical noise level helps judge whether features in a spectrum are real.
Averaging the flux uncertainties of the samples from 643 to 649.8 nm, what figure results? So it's 1.28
